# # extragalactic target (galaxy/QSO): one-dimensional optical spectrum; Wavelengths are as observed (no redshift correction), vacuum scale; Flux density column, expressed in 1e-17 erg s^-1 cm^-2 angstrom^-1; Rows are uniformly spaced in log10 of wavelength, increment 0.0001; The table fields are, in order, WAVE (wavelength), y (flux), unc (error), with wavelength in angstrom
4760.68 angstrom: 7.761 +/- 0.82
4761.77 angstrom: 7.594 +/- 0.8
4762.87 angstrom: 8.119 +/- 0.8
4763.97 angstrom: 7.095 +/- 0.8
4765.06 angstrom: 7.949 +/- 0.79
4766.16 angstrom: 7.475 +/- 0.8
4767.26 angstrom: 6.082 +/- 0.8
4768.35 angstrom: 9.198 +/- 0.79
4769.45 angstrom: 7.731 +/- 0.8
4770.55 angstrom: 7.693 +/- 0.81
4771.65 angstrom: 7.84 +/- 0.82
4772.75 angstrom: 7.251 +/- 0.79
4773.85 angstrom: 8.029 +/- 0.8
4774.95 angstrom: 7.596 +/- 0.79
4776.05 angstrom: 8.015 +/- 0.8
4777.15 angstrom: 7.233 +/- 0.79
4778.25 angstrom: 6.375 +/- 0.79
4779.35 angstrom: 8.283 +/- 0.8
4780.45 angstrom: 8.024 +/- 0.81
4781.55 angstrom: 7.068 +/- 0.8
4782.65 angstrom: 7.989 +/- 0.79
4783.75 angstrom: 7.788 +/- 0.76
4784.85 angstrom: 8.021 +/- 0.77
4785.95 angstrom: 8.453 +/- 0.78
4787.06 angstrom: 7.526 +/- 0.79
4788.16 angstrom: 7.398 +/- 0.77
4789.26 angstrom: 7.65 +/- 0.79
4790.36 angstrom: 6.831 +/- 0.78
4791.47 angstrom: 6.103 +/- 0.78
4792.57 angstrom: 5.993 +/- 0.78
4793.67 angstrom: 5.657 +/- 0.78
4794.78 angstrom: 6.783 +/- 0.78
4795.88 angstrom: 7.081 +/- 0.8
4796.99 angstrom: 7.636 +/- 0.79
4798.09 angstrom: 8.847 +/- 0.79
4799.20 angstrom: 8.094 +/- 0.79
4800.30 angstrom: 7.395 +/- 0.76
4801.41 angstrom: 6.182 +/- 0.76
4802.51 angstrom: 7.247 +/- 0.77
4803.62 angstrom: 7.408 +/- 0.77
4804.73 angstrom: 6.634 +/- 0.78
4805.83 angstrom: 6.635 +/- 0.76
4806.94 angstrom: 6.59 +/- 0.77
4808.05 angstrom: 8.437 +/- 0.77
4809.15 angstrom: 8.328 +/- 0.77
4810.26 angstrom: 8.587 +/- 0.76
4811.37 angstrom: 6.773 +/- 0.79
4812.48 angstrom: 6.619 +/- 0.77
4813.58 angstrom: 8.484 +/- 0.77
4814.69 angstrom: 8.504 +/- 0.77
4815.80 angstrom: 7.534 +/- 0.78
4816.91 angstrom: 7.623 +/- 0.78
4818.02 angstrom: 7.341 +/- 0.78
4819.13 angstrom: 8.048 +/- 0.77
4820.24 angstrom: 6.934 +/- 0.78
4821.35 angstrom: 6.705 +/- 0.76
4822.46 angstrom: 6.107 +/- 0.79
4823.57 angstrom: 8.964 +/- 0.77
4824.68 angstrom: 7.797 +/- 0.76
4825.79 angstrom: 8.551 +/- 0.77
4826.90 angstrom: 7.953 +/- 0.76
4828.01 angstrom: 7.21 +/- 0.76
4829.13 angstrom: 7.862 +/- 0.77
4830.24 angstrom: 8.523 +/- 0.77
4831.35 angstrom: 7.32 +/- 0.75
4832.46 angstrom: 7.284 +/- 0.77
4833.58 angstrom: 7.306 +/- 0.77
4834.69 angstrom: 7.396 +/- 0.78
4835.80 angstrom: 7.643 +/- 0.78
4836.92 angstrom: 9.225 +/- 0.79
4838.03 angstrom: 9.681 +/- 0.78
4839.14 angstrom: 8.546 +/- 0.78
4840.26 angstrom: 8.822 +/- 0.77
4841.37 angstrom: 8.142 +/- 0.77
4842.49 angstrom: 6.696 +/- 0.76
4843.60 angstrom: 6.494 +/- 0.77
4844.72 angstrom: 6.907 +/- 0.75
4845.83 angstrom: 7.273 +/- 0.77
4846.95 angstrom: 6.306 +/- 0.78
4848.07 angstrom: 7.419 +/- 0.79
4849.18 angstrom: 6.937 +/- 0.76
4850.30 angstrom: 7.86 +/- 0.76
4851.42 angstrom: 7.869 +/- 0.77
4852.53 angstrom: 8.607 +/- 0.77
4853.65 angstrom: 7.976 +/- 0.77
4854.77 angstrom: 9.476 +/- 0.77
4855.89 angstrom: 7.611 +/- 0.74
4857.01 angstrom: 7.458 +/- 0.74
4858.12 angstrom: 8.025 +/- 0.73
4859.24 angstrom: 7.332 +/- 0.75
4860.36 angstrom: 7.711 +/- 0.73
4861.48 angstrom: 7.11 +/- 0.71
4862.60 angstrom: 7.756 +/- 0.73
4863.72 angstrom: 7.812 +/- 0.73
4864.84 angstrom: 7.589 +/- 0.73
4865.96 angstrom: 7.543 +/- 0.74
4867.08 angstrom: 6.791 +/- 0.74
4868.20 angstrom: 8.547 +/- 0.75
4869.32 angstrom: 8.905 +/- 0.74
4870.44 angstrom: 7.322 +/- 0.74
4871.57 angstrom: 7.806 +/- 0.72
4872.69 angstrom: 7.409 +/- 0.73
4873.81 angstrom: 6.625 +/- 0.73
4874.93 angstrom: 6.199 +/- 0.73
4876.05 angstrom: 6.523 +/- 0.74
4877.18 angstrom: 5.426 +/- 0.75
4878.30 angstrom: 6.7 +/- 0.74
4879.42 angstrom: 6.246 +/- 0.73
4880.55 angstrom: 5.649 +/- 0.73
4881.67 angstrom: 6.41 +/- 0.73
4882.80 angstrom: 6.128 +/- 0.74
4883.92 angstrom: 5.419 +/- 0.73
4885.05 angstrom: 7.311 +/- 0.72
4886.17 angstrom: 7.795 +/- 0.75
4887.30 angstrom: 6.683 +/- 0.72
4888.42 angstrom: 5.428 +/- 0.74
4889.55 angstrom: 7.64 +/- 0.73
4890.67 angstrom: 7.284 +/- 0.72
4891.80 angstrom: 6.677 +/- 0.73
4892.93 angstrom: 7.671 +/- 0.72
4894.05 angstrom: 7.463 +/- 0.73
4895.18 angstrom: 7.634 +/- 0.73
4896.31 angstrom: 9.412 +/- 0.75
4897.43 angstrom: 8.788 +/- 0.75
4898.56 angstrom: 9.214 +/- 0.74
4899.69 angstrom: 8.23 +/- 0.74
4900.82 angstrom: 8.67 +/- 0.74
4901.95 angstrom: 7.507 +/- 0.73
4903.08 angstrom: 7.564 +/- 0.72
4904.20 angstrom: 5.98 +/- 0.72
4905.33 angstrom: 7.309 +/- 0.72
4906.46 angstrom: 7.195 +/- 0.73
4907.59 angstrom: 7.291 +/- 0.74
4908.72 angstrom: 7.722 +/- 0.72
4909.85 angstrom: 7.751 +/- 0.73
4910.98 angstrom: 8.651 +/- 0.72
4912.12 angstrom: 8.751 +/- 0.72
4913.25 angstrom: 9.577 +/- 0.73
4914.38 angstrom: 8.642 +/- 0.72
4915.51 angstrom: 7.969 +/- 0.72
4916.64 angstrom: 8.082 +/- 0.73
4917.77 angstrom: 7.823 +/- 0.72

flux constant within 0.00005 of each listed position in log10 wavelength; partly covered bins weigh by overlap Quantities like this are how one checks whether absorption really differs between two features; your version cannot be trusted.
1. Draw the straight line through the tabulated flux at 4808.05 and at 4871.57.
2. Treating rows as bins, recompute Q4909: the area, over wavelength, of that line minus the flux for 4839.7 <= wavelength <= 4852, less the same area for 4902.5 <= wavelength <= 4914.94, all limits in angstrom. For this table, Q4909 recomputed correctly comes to 14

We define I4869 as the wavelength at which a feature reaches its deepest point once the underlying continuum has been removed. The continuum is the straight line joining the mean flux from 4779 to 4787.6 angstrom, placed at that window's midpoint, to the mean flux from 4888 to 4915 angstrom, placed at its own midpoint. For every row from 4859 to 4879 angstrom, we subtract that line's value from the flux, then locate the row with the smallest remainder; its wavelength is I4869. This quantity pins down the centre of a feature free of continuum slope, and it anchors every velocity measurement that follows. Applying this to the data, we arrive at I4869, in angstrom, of 4877.18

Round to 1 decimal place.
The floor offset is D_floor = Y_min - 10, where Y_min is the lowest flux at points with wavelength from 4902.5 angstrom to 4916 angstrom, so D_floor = -4.0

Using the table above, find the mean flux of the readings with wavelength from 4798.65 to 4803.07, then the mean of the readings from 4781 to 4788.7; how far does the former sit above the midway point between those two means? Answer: -0.3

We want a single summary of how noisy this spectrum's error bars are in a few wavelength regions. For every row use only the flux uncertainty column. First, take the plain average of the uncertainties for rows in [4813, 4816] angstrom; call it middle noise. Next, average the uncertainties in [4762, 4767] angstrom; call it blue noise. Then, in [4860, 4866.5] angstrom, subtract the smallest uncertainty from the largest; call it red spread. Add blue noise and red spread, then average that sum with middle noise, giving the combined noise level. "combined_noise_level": 0.800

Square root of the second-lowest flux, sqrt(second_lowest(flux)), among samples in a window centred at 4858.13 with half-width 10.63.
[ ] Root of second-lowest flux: 2.63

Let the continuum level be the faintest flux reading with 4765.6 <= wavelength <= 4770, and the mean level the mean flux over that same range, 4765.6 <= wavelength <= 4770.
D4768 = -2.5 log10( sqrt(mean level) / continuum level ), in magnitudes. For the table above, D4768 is 0.86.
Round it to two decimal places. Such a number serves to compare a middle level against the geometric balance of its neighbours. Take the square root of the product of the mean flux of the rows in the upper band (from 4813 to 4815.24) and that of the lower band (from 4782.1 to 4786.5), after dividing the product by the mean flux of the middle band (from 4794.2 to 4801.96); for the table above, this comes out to 3.04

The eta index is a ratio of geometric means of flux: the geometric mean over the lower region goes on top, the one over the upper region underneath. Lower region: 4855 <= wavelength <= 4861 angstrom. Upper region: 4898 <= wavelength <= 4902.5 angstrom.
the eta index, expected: 0.91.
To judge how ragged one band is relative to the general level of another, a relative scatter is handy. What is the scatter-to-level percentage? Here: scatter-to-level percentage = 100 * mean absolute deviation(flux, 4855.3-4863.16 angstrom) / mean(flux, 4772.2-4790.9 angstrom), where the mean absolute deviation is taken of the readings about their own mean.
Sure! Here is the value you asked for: 3.1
